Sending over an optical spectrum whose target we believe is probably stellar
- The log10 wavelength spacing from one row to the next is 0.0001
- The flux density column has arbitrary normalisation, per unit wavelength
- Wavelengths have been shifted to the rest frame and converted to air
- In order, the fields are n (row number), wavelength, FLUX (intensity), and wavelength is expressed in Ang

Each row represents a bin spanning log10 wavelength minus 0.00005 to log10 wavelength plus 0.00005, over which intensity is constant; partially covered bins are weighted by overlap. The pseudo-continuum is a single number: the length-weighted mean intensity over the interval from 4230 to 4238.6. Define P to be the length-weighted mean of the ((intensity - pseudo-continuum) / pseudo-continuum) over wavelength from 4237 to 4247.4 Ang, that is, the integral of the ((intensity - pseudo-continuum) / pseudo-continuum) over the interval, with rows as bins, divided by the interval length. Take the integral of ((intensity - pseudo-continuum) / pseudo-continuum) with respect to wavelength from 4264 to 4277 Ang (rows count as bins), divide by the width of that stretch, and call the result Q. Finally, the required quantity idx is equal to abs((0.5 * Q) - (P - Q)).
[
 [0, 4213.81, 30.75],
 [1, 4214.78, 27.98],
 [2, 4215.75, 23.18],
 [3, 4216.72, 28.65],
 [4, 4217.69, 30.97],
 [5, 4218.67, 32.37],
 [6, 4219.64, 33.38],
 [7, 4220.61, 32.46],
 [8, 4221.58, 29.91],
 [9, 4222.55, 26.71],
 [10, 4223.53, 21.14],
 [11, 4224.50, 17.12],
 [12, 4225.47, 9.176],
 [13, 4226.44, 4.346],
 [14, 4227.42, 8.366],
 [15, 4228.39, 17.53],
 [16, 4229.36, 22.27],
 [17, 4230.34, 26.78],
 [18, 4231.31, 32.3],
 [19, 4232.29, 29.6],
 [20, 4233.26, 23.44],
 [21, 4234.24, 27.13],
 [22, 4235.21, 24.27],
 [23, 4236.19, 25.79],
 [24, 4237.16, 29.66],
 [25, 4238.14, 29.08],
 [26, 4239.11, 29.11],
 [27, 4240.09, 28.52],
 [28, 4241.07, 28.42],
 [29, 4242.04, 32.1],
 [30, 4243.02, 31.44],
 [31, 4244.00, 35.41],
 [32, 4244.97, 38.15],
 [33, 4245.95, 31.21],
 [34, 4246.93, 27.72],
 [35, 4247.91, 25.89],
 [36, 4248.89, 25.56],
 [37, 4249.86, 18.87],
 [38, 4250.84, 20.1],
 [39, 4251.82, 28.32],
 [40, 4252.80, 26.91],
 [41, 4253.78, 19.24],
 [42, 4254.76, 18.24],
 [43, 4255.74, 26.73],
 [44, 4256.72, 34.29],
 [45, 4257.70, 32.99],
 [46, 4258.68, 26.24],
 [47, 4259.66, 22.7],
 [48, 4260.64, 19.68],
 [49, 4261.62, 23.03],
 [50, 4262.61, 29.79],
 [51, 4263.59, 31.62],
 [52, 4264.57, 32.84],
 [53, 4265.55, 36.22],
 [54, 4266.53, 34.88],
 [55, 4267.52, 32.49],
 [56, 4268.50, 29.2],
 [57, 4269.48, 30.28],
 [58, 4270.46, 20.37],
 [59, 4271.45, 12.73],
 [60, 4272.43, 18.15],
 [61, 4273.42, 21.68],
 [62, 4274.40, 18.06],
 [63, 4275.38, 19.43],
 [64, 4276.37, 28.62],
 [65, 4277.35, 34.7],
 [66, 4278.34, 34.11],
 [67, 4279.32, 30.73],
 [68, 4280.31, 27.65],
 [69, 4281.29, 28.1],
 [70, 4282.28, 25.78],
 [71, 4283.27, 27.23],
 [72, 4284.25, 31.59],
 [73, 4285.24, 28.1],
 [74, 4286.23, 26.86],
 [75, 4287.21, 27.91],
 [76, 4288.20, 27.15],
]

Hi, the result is 0.22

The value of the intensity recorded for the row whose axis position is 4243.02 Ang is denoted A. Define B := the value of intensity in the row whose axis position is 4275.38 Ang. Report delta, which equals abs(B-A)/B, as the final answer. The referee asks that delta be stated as 0.62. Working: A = 31.44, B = 19.43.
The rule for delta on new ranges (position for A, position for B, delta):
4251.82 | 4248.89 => 0.11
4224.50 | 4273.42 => 0.21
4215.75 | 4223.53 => 0.10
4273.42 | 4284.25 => 0.31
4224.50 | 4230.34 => 0.36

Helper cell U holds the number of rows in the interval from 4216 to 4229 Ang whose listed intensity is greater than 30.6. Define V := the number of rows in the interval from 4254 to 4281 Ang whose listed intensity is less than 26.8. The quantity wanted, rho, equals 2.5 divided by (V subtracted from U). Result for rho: -0.3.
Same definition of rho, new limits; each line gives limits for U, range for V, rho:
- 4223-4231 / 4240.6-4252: -0.6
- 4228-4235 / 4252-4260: -0.6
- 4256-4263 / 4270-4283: -0.5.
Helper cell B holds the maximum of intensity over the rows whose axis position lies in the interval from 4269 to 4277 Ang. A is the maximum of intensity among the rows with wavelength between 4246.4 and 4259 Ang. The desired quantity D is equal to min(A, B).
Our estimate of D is 30.3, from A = 34.29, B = 30.28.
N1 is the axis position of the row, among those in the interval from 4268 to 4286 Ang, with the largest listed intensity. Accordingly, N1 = 4277.35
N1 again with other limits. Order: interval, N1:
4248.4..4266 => 4265.55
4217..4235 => 4219.64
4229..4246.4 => 4244.97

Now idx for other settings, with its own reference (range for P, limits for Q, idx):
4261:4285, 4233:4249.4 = 0.09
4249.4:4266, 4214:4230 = 0.20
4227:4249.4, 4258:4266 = 0.02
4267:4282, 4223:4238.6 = 0.25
